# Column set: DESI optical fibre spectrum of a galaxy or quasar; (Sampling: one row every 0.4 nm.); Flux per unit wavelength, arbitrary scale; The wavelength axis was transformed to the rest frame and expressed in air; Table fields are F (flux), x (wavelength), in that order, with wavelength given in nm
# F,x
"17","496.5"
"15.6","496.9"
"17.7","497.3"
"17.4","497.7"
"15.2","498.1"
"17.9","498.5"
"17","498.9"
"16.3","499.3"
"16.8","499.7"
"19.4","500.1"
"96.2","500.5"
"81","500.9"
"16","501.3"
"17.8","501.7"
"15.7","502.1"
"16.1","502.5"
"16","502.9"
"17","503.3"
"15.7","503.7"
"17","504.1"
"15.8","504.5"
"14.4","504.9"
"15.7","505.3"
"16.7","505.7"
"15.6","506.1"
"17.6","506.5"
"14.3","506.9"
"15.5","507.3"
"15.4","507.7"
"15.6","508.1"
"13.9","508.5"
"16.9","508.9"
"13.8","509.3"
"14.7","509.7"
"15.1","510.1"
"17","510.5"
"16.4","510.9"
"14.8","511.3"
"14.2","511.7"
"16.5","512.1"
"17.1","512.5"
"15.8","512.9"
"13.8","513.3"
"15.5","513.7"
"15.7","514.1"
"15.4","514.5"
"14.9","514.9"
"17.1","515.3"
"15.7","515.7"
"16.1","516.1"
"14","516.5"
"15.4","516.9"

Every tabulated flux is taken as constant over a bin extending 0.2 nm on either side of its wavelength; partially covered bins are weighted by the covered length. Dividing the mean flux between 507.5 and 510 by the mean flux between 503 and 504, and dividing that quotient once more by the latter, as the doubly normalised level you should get 0.06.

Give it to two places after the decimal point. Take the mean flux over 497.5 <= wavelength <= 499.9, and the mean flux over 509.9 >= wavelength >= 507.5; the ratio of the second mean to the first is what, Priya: 0.90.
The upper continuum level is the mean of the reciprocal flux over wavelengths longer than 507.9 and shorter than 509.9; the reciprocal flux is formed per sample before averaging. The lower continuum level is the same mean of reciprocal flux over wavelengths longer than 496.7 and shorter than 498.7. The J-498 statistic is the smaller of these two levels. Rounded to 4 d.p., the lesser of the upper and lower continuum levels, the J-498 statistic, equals 0.0599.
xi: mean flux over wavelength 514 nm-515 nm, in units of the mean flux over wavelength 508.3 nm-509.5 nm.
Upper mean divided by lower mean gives 1.03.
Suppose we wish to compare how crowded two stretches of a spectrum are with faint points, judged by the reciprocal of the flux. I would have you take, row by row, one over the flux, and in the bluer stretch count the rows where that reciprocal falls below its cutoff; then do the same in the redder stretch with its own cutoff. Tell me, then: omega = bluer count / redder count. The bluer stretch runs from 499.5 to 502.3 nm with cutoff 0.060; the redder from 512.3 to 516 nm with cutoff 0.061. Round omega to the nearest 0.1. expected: 2.5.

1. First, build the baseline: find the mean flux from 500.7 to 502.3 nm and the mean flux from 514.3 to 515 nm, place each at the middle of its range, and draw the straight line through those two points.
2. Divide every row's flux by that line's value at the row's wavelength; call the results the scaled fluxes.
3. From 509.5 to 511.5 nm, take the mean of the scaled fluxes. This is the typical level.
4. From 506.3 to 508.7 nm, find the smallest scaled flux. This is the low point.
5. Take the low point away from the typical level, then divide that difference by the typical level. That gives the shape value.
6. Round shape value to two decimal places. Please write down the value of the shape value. 0.26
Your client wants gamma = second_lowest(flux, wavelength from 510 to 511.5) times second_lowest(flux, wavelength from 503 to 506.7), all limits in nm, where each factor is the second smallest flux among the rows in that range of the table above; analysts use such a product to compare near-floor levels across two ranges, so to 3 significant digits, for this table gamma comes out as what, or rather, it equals 236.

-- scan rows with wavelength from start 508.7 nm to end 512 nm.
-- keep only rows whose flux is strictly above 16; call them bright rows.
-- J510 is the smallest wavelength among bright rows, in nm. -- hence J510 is 508.9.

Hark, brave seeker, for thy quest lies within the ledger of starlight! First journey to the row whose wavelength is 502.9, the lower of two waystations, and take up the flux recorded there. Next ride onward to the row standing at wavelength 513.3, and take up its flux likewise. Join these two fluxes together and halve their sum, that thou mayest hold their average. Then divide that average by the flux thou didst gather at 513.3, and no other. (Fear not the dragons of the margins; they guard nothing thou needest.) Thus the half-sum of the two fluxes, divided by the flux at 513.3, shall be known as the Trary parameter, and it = 1.08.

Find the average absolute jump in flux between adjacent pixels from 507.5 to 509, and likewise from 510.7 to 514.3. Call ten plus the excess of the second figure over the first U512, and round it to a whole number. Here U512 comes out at 10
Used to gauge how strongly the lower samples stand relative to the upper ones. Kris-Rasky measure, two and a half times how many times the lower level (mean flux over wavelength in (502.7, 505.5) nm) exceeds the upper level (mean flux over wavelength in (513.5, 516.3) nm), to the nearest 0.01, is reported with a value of 2.53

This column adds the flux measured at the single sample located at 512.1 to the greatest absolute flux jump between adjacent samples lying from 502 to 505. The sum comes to 17.9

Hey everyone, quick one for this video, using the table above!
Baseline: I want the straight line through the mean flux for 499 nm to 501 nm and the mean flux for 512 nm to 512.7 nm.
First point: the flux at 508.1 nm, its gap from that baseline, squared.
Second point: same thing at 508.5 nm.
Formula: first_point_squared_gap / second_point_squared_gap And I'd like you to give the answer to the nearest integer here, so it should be 1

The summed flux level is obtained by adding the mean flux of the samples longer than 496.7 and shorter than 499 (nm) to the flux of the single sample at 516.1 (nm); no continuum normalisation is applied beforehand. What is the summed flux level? 32.9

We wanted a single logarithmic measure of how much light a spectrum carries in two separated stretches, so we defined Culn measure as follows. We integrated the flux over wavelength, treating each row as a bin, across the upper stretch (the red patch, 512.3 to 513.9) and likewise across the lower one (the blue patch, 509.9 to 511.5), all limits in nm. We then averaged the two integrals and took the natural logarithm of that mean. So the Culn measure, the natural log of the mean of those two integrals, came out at 3.22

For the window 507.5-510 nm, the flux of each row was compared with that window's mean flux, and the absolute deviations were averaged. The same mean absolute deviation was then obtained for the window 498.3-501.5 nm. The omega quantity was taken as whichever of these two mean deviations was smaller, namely 0.92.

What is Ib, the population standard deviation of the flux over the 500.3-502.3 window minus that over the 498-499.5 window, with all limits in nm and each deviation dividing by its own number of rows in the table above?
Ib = 35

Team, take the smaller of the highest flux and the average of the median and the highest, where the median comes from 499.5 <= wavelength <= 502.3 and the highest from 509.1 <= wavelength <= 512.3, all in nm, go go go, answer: 17.0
